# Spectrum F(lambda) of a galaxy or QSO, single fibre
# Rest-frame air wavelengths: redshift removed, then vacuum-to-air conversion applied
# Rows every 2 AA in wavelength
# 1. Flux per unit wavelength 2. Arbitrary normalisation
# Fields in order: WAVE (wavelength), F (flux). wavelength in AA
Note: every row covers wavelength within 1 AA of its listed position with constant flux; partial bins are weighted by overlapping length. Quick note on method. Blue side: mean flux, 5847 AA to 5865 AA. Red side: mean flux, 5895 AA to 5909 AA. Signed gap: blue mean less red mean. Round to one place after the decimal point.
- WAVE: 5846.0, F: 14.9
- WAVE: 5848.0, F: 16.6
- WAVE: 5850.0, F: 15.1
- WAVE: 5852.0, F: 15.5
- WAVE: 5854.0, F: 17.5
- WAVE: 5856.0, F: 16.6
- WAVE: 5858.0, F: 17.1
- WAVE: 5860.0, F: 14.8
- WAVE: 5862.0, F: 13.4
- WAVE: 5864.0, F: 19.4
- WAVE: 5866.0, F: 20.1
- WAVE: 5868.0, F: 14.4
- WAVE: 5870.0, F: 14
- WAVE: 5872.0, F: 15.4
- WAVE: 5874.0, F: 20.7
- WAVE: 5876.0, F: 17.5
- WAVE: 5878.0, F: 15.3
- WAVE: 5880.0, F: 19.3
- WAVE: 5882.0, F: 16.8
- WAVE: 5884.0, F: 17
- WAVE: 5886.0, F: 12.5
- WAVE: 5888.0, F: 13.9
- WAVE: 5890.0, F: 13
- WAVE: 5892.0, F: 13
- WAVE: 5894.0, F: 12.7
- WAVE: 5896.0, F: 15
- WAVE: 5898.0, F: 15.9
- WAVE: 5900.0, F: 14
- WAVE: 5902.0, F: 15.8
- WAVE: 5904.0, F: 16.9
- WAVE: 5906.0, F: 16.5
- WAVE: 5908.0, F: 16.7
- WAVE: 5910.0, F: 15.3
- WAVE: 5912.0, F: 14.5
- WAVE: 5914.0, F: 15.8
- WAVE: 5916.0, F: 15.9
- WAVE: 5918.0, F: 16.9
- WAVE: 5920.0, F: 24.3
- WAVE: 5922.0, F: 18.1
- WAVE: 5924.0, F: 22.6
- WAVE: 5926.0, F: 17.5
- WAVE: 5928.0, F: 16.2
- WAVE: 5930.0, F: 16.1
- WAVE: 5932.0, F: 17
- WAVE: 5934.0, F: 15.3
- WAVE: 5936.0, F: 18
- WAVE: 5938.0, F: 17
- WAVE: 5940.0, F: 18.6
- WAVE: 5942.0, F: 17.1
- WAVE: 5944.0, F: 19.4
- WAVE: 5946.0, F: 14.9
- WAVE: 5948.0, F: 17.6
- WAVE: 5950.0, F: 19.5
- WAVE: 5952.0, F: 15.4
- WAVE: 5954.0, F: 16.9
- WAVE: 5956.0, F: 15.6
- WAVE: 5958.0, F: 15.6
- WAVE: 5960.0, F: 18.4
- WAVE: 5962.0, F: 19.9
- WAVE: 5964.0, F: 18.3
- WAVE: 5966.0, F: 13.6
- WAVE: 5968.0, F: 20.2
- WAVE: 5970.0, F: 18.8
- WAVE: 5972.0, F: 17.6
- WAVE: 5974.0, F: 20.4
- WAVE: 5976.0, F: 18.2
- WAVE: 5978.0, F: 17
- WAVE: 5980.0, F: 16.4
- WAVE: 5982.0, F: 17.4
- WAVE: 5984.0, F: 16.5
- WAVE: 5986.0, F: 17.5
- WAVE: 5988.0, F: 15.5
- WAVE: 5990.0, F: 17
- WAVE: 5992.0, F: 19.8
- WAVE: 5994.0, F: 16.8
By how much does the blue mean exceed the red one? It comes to 0.4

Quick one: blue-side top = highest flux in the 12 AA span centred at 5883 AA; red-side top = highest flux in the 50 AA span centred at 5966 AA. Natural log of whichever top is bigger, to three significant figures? 3.02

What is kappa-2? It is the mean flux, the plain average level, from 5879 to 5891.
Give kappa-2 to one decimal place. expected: 15.4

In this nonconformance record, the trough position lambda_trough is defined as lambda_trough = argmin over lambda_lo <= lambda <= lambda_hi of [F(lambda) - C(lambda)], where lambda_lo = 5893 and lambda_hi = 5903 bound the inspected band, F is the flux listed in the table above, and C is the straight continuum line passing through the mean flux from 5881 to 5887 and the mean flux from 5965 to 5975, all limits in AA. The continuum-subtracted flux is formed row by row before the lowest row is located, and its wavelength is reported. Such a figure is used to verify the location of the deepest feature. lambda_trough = 5894.0 AA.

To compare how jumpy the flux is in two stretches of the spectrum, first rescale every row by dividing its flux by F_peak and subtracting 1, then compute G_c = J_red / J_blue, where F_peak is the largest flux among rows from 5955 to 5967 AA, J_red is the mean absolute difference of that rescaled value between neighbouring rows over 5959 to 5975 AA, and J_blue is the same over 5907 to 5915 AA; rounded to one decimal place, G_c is 2.4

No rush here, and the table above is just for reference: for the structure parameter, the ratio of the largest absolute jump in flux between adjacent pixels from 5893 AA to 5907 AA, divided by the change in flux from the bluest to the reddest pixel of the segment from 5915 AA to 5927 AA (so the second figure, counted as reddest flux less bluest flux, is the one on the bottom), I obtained 1.4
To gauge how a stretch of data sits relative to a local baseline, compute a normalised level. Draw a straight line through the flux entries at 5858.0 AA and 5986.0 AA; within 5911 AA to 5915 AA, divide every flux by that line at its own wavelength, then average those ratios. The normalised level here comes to 0.88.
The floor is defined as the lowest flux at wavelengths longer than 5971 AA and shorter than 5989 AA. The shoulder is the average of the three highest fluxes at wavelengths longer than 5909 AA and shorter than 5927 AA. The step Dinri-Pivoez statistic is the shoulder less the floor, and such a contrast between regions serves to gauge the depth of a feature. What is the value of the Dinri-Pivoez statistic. 6.2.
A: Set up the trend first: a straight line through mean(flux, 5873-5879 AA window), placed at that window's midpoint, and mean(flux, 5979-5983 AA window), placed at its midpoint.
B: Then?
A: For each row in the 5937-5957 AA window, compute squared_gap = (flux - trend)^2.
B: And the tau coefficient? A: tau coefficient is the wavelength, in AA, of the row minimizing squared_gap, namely 5942.0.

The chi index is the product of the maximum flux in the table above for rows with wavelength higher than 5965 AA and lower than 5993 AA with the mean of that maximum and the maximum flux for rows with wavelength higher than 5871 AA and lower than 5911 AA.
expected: 419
